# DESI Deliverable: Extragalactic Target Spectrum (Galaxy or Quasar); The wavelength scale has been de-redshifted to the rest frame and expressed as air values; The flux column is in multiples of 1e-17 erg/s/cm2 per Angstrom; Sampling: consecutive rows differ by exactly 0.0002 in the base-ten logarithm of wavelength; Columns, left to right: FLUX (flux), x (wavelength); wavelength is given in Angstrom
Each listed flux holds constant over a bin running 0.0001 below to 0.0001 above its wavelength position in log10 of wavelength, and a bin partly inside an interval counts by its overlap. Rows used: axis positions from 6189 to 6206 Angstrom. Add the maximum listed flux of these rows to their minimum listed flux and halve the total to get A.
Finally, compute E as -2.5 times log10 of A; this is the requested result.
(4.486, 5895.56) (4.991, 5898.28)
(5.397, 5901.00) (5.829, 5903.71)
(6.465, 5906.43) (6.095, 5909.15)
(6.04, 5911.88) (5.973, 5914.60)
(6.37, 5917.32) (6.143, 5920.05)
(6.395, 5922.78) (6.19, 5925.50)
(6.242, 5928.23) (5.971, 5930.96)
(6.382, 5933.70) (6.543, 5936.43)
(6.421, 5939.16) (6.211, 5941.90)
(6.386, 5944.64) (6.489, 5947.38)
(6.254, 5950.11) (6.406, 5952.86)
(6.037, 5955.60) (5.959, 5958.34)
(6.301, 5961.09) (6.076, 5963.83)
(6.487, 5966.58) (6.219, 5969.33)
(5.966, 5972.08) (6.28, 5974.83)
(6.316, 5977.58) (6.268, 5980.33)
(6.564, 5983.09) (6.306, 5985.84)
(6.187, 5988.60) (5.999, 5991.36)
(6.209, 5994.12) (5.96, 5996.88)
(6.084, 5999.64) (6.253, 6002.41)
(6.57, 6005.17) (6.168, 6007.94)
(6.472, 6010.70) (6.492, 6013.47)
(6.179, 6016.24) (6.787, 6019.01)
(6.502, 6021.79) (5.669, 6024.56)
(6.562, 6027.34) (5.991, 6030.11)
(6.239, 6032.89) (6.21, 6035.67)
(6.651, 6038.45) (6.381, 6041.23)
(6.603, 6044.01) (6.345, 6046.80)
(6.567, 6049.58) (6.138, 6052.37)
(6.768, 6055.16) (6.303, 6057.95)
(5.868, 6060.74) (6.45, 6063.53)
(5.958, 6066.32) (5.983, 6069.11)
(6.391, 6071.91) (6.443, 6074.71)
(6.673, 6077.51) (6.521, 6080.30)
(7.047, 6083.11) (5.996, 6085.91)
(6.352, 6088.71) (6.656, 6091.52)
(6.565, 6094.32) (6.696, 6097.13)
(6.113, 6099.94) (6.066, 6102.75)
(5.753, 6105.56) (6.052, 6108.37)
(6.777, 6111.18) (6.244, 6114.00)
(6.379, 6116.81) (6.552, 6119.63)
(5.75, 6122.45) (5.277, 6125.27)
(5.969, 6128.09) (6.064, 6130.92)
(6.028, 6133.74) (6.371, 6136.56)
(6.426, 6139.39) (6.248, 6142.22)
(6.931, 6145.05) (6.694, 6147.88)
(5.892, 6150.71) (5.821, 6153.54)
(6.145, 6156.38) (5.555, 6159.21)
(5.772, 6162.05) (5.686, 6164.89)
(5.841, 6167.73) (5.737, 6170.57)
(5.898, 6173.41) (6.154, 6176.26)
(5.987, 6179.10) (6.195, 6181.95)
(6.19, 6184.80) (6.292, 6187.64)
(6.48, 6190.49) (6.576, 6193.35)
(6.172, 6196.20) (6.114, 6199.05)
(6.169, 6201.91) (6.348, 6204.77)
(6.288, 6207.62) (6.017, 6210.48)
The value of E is -2.01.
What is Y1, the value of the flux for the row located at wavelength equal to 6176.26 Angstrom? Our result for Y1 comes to 6.154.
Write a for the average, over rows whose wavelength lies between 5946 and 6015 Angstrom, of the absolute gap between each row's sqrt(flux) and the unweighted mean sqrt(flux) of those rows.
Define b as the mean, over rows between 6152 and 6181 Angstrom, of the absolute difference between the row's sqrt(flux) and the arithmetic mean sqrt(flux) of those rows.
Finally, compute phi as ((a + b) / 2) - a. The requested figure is 0.00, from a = 0.031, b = 0.031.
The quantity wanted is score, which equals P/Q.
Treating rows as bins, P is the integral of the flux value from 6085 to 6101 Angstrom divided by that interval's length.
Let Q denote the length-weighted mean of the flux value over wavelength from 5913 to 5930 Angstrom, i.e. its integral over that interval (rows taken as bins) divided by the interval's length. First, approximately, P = 6.41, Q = 6.21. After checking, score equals 1.03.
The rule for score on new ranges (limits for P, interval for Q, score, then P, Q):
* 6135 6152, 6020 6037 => 1.04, 6.43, 6.21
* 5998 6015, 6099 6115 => 1.03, 6.33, 6.17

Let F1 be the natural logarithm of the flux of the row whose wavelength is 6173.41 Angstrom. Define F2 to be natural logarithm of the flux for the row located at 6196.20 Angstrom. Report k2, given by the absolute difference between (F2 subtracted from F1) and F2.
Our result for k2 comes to 1.87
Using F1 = 1.77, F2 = 1.82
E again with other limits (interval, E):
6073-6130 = -1.97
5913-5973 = -1.99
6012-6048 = -1.99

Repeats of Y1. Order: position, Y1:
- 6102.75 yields 6.066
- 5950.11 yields 6.254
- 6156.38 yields 6.145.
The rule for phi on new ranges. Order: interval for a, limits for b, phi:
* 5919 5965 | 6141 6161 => 0.02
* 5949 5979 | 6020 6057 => 0.01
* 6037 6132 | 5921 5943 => -0.02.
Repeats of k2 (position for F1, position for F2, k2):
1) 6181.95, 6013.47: 1.92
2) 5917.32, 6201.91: 1.79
